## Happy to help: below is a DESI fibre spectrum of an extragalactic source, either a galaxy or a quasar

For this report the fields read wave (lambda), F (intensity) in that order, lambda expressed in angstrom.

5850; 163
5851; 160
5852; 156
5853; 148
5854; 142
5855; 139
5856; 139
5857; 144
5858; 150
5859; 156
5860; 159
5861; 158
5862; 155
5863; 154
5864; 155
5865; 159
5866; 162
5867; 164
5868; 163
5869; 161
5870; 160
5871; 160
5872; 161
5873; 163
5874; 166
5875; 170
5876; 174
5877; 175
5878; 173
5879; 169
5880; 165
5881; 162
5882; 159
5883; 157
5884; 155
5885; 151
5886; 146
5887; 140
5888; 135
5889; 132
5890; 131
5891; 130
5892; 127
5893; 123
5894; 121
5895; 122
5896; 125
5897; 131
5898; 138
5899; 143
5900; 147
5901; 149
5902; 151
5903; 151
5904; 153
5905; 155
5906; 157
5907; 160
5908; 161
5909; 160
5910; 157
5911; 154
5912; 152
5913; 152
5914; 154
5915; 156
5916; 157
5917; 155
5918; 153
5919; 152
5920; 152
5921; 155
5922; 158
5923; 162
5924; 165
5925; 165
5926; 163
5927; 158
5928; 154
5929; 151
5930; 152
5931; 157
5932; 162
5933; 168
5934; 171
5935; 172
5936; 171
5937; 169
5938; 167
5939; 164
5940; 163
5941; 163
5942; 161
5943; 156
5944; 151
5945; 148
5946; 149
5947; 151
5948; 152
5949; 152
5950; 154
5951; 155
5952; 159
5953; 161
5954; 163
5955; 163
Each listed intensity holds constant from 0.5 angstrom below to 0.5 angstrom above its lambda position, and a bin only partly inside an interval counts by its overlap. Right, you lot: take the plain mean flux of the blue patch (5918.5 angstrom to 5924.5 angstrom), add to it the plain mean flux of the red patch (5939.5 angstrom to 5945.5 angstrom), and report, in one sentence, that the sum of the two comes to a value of 314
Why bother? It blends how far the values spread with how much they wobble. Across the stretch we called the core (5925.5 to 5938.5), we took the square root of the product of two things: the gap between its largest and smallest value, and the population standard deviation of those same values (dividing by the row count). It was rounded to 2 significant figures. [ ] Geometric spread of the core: 12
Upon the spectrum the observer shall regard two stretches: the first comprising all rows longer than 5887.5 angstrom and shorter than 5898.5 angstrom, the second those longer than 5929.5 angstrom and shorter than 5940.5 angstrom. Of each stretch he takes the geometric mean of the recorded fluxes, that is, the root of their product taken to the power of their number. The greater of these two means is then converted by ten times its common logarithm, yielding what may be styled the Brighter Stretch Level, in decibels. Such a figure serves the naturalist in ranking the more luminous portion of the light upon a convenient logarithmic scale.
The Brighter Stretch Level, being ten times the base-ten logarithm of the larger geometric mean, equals 22.17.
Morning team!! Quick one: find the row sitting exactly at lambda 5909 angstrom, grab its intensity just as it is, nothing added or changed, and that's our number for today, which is 160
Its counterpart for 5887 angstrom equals 140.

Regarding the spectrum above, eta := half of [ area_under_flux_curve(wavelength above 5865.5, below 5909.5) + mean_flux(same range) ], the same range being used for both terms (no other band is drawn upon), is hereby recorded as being 3405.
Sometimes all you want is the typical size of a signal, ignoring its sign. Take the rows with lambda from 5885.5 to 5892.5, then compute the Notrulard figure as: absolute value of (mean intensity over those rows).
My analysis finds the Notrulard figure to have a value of 134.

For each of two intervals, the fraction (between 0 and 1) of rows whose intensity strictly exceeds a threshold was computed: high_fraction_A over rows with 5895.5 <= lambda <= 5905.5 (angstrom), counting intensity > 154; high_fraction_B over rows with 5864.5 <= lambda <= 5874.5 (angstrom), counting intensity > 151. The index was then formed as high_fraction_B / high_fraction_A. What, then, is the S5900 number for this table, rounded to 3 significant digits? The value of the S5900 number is 10.0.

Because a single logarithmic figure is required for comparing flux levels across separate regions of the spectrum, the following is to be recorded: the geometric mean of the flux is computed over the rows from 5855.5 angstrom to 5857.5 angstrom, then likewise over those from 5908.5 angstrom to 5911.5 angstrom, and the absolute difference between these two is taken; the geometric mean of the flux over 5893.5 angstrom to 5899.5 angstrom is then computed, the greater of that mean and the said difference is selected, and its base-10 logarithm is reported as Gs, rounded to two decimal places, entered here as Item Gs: 2.11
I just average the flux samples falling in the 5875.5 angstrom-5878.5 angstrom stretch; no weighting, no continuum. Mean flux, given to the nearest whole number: 174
